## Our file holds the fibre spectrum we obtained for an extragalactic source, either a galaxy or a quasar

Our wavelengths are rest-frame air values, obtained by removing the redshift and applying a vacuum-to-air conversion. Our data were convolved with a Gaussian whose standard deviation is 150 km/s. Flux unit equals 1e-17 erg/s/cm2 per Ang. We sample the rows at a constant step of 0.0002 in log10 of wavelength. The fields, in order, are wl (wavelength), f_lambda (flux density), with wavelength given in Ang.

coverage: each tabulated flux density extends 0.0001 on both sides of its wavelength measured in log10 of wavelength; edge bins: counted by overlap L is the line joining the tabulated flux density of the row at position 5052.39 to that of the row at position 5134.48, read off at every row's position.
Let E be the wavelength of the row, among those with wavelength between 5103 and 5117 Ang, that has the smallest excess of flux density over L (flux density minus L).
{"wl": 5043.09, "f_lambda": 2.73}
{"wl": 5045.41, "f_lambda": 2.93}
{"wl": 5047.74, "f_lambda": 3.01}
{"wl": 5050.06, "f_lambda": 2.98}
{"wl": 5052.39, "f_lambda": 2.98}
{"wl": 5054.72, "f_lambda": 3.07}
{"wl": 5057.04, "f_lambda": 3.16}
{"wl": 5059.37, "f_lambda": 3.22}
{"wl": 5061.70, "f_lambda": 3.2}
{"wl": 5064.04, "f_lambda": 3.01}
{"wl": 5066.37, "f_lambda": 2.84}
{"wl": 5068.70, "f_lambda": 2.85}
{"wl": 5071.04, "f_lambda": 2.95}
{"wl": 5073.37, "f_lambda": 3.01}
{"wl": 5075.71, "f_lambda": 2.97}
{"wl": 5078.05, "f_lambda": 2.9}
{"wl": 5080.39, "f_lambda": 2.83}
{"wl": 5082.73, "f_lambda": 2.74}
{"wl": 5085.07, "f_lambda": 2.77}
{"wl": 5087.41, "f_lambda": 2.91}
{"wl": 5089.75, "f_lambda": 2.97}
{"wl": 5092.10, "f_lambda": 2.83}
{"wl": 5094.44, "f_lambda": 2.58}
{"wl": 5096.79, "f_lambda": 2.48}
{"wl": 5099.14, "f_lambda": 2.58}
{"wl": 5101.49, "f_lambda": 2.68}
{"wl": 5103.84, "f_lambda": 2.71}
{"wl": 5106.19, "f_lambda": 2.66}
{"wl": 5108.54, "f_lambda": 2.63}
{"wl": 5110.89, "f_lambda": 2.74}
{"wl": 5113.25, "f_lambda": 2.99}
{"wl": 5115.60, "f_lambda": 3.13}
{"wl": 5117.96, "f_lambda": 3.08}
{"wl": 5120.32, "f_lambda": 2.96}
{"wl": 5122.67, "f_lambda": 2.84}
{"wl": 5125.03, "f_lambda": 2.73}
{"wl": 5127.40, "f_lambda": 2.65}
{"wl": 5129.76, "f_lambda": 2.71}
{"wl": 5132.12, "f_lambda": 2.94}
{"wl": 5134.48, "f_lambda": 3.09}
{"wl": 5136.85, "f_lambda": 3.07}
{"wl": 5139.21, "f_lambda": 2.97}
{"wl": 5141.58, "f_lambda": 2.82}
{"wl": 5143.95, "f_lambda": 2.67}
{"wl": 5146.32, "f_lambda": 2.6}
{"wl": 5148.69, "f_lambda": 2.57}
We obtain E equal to 5108.54 Ang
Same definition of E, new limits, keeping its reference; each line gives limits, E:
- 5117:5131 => 5127.40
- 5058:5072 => 5066.37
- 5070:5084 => 5082.73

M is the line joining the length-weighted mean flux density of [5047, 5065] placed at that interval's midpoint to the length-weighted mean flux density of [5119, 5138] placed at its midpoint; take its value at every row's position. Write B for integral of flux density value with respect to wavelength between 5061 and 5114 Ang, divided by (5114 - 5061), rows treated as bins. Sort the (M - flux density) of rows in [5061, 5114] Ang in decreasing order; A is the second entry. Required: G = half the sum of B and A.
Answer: 1.60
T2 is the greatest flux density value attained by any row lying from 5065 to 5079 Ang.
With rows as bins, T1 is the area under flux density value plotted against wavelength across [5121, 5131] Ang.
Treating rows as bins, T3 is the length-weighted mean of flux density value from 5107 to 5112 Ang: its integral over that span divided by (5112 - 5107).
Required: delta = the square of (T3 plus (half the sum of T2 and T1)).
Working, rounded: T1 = 27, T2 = 3.01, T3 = 2.69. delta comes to 321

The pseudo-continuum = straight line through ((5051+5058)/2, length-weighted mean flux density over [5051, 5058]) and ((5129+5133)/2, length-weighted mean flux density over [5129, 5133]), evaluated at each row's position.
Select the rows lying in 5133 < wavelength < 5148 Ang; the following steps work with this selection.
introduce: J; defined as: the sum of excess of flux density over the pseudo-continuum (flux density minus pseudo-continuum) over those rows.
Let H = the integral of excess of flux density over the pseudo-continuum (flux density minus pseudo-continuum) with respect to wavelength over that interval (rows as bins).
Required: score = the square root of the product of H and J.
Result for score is 0.6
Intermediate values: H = 0.9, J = 0.4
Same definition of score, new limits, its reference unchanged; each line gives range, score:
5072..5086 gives 1.1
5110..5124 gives 0.8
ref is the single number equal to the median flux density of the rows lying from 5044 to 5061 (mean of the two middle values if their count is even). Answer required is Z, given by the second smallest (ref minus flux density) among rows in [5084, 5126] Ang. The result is -0.070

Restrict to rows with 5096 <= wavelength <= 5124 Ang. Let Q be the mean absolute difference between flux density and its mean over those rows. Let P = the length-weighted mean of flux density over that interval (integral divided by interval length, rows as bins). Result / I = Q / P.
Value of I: 0.063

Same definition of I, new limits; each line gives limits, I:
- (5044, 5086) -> 0.035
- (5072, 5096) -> 0.035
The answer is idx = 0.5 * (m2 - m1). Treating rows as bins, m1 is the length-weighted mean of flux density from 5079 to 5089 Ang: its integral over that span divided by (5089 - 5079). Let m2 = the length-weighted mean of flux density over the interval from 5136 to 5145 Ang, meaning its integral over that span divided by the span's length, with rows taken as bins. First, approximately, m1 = 2.82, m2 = 2.88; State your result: 0.03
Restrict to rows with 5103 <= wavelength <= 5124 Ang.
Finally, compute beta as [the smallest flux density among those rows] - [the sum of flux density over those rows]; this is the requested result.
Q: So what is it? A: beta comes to -23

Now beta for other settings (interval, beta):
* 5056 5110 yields -63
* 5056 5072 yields -18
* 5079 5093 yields -14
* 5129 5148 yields -20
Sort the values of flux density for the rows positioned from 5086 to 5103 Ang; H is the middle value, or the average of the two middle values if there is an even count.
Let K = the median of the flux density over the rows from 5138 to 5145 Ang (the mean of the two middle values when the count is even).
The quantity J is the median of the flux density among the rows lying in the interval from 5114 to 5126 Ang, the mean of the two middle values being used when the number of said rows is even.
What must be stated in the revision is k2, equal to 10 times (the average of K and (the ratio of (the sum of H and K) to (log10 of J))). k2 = 72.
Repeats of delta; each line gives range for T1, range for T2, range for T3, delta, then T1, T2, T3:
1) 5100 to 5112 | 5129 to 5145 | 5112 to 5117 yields 428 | 32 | 3.09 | 3.05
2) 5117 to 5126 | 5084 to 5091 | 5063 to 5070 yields 305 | 26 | 2.97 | 2.90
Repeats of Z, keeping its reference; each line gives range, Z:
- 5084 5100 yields 0.100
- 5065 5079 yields 0.040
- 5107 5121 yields -0.070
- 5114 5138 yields -0.080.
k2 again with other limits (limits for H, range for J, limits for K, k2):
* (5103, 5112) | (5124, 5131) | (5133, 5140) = 82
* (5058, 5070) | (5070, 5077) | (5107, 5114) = 75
